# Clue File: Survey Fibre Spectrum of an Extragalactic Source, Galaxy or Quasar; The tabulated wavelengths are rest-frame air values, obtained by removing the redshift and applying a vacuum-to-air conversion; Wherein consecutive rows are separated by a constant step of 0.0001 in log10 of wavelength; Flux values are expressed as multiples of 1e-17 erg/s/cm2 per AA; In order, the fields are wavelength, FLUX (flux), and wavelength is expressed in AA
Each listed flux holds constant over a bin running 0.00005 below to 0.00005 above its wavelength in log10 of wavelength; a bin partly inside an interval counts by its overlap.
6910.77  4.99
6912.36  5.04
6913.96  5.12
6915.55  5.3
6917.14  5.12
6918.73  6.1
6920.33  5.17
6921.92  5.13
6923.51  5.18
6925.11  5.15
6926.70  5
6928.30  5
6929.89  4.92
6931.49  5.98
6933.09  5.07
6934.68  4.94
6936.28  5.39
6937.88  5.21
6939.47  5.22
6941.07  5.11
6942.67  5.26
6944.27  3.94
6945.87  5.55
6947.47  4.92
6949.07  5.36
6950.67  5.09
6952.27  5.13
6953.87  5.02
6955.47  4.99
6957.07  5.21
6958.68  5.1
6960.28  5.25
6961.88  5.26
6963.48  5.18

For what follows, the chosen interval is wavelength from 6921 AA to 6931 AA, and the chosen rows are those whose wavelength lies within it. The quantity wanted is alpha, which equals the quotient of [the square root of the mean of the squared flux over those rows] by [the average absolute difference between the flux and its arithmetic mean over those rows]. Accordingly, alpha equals 56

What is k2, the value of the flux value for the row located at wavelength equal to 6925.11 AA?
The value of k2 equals 5.15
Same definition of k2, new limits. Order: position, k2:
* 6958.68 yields 5.1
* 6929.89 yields 4.92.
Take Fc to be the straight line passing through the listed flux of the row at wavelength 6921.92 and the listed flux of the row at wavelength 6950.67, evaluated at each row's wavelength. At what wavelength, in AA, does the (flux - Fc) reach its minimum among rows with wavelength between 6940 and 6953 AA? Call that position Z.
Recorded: 6944.27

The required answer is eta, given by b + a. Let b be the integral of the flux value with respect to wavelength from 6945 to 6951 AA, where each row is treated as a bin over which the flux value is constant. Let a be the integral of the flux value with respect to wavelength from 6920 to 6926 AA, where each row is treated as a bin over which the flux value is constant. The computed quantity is 62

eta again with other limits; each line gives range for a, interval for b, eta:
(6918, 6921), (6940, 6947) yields 52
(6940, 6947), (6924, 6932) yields 76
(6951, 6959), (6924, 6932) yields 82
